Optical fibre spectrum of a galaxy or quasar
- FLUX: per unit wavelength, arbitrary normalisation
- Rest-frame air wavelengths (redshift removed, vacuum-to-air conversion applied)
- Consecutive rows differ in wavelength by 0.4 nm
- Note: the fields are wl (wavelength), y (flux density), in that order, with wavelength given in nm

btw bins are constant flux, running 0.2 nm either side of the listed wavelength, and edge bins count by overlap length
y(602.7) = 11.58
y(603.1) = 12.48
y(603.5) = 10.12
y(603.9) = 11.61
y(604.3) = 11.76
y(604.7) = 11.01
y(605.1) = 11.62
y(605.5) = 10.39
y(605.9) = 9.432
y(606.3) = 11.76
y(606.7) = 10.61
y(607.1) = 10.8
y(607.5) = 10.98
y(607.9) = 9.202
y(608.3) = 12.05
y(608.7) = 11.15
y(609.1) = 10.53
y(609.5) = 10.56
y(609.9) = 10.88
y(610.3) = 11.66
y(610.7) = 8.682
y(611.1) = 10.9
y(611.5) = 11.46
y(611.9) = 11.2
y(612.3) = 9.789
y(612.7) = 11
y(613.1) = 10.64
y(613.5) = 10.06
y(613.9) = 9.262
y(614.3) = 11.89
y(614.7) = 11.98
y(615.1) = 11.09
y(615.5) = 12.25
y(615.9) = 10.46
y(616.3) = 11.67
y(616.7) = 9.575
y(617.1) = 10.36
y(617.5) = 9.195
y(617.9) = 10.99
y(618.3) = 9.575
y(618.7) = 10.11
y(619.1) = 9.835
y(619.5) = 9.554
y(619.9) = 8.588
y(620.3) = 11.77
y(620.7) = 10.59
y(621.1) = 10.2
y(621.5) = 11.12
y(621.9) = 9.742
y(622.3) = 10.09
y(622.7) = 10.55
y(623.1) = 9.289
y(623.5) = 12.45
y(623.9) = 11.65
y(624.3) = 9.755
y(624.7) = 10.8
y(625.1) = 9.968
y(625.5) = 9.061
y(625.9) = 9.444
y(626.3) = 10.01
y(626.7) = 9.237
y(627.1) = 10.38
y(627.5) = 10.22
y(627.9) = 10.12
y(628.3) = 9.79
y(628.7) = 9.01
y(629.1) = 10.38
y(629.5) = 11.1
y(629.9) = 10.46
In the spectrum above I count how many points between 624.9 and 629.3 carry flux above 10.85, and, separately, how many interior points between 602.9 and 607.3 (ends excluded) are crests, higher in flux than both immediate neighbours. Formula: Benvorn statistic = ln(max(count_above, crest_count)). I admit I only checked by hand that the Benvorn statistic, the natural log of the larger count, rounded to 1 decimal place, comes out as 1.1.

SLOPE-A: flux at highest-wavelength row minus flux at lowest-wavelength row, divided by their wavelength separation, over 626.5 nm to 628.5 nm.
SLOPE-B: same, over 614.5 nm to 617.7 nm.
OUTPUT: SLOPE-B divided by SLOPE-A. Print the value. -2.9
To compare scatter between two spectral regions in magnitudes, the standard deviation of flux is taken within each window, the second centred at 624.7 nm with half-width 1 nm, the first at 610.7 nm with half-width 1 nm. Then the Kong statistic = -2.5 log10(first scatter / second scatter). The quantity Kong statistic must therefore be -0.19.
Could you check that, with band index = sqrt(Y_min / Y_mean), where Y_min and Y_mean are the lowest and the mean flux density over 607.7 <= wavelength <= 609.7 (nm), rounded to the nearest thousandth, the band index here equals 0.927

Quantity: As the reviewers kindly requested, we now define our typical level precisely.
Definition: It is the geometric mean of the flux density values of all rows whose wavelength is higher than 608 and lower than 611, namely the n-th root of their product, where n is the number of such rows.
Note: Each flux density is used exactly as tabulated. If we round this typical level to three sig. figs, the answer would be 10.7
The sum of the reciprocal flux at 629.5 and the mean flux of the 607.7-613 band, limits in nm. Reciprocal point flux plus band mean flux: 10.8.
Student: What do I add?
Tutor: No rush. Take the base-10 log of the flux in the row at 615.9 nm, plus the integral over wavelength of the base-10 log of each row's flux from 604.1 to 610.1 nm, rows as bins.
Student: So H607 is 7.2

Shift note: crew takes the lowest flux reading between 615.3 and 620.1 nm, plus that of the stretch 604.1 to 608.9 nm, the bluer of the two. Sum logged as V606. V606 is 17.8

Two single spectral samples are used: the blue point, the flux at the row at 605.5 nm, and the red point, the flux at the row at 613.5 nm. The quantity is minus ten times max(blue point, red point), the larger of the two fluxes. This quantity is -104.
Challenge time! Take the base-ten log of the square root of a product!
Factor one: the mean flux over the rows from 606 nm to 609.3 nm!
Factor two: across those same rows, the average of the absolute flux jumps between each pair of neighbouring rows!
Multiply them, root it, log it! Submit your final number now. 0.54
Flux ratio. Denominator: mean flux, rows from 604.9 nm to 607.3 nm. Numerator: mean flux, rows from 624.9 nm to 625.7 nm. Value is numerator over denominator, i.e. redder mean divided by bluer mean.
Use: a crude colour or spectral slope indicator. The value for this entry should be 0.88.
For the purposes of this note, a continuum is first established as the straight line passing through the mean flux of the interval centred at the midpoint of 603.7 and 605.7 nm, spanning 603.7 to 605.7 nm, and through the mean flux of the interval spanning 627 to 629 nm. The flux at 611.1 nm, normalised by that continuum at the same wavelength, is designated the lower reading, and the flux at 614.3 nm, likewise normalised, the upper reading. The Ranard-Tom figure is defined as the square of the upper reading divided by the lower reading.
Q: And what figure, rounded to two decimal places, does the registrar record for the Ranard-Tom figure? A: 1.23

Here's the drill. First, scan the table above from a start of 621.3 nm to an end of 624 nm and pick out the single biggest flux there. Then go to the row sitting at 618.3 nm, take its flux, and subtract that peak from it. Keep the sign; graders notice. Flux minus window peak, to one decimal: -2.9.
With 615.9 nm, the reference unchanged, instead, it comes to -2.0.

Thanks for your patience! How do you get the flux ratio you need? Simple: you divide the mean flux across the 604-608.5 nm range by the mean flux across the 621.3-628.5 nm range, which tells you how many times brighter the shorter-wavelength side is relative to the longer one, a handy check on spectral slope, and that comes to 1.07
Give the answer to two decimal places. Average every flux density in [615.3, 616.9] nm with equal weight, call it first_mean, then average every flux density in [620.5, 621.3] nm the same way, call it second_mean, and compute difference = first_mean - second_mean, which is 0.59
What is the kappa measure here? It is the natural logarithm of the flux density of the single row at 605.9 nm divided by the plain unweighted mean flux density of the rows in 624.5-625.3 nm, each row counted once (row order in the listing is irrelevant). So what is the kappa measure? -0.096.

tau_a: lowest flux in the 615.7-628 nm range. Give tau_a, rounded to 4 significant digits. 8.588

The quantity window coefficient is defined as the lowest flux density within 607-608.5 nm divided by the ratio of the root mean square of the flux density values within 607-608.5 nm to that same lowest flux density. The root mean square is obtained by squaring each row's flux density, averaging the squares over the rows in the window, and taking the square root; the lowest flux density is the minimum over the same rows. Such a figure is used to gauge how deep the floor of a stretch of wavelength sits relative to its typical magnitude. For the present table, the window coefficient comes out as 7.8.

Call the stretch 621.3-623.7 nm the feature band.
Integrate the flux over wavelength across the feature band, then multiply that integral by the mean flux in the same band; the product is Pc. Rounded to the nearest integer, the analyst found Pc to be 267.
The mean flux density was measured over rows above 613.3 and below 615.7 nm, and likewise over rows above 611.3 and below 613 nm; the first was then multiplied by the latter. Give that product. 120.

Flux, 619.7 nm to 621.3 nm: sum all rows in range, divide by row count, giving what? 10.3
